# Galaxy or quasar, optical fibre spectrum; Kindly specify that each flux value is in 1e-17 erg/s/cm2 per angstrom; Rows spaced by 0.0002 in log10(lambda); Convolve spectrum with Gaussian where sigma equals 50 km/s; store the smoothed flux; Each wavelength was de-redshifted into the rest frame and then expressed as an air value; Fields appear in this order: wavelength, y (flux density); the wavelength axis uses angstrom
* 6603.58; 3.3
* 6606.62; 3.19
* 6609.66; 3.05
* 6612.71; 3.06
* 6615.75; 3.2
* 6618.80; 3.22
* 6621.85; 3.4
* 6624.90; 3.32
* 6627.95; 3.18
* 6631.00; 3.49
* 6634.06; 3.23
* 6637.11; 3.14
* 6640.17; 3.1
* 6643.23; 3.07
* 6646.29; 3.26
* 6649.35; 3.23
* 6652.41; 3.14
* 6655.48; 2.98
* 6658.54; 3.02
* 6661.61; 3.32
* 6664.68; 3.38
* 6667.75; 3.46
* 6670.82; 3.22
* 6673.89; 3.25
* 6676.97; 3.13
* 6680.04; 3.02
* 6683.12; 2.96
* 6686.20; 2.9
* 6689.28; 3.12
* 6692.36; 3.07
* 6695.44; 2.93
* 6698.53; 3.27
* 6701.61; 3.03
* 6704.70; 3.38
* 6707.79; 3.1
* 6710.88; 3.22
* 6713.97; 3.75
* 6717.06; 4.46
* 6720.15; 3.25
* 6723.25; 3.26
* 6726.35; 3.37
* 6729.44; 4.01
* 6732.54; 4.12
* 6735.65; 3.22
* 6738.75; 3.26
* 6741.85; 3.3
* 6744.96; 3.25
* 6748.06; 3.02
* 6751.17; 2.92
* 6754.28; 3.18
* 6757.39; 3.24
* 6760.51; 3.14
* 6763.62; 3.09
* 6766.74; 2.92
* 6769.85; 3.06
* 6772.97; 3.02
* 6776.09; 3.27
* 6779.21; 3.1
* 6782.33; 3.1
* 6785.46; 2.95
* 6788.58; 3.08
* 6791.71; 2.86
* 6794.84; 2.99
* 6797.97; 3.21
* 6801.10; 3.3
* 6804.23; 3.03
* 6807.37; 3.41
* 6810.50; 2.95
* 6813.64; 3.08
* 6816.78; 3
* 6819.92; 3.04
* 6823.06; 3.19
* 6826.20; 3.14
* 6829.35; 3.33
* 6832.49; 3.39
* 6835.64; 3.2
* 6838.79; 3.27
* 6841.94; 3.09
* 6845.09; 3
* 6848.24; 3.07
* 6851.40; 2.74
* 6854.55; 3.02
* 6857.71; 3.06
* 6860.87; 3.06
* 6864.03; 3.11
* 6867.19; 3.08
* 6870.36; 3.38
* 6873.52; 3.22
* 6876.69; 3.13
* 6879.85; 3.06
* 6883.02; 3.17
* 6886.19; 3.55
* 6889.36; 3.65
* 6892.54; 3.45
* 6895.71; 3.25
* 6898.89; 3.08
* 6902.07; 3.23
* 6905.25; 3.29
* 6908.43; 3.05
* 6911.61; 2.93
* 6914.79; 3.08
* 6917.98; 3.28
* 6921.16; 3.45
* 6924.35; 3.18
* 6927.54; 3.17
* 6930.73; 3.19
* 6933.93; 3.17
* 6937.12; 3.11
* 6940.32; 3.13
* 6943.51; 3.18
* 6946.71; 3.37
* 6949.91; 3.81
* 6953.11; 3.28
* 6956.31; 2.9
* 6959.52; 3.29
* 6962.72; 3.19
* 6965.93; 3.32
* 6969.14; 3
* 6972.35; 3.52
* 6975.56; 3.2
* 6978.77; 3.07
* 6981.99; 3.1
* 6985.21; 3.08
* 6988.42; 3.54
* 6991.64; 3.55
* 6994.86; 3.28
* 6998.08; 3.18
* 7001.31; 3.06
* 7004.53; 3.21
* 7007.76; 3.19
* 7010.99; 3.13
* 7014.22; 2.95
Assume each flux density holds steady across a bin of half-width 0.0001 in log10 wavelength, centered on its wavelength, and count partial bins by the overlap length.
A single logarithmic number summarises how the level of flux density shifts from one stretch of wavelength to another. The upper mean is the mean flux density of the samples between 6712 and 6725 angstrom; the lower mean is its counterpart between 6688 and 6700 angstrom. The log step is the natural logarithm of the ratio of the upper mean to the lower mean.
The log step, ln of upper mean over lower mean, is 0.17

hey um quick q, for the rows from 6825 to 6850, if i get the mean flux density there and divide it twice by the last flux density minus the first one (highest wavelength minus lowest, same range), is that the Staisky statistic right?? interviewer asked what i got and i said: 650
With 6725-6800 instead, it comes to 125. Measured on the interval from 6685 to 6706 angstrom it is 13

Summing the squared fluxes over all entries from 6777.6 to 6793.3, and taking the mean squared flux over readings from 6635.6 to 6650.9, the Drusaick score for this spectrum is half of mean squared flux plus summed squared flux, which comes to 27.8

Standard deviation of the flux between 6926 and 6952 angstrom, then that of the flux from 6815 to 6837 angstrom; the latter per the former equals 0.6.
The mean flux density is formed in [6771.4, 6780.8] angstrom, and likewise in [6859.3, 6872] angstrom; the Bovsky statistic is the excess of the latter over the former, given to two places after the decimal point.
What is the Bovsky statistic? 0.03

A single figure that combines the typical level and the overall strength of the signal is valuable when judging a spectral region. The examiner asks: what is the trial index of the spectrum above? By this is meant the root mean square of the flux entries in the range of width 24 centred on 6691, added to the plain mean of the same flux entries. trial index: 6.08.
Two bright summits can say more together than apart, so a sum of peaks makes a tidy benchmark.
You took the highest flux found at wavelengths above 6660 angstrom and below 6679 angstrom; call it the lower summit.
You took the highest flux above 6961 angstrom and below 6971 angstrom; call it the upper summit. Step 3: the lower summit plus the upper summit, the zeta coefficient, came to 6.78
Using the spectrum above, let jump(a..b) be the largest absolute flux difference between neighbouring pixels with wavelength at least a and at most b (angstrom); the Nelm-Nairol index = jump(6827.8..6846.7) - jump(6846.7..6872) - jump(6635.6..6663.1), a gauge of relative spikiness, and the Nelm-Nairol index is -0.4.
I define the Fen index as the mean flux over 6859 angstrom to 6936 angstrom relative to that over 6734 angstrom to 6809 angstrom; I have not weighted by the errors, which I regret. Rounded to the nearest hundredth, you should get 1.03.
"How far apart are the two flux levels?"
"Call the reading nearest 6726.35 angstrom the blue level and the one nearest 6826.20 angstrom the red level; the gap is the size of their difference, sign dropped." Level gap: 0.23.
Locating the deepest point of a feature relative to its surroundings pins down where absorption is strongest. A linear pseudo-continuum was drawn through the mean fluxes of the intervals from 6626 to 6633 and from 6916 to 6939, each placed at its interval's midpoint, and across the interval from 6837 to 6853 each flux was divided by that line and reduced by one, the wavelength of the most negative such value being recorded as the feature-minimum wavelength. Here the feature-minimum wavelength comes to 6851.40 angstrom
